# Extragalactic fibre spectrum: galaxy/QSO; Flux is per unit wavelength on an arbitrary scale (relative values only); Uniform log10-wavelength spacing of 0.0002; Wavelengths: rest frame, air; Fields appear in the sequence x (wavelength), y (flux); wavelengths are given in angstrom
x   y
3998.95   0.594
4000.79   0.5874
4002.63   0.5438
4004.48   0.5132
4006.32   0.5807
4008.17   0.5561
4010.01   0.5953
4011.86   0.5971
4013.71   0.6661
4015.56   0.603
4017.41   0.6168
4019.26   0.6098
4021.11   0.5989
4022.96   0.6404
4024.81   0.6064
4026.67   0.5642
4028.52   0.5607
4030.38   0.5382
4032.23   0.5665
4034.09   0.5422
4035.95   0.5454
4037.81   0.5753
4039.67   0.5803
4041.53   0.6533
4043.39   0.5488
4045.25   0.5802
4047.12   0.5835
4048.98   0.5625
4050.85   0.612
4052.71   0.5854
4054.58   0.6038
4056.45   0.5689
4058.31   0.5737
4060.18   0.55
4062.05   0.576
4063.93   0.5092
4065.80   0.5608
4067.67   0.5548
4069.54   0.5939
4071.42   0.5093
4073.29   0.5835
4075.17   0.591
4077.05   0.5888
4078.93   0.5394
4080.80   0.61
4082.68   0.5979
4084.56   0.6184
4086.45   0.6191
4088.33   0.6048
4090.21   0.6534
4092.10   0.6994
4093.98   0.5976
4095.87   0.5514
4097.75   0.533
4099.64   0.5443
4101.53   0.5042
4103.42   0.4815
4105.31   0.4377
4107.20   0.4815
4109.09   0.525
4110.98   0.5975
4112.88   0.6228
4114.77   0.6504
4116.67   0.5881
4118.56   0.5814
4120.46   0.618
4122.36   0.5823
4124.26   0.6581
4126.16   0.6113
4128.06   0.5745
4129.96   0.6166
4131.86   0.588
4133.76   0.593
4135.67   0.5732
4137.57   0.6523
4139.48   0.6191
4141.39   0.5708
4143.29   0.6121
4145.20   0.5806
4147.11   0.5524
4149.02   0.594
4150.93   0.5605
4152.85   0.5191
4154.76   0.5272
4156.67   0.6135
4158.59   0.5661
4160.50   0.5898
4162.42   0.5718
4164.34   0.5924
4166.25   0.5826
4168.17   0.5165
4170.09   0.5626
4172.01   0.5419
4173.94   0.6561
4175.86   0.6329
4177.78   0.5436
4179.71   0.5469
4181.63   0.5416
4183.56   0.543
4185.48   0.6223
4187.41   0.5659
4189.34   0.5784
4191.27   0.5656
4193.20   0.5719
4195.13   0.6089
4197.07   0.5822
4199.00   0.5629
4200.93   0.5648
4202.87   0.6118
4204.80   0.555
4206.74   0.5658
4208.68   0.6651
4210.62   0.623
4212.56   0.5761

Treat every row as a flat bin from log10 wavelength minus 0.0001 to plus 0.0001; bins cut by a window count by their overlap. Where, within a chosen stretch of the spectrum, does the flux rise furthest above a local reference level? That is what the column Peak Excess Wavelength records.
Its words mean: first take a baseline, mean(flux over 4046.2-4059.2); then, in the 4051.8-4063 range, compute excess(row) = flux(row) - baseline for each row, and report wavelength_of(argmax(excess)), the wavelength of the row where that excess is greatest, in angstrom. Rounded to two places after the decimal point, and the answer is 4054.58 angstrom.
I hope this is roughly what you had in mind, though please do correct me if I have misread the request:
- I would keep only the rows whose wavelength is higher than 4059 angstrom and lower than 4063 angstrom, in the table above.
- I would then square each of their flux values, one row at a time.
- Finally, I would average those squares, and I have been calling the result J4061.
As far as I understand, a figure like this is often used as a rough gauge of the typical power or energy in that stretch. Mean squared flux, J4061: 0.317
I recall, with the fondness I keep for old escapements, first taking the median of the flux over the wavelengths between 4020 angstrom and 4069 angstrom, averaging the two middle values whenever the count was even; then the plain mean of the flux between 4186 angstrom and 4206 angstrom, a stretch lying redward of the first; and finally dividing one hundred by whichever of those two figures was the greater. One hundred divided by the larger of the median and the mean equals 173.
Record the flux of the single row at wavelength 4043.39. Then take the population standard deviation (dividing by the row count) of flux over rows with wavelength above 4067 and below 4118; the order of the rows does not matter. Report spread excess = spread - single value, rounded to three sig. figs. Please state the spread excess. -0.491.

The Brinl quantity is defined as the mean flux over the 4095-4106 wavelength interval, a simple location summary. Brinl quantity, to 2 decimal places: 0.51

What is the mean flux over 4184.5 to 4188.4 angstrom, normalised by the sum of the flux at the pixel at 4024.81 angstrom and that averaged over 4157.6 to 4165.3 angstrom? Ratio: 0.501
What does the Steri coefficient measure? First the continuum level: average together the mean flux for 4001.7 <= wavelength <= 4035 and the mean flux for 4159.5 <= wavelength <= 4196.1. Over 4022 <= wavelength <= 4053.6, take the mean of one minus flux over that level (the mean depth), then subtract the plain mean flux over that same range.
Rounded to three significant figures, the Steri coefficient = -0.579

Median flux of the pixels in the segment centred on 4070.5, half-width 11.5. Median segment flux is 0.57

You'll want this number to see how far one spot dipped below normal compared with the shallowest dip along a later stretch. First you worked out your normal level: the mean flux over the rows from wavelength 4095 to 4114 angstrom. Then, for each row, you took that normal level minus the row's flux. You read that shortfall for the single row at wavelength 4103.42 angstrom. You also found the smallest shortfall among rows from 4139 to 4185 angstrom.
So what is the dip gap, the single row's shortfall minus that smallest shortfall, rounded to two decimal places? 0.17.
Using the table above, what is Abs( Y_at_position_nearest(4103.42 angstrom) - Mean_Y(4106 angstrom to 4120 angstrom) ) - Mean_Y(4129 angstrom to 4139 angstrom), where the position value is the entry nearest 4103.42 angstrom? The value -0.51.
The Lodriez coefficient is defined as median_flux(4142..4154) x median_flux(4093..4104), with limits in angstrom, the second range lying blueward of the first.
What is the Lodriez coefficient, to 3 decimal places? 0.307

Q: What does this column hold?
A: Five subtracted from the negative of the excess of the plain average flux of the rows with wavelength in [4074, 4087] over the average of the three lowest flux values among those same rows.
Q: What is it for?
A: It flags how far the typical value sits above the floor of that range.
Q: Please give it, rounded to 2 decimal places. -5.02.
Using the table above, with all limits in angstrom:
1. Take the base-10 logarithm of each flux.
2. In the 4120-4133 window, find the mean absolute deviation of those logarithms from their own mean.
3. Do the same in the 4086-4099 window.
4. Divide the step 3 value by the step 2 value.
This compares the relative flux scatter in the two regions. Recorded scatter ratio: 1.9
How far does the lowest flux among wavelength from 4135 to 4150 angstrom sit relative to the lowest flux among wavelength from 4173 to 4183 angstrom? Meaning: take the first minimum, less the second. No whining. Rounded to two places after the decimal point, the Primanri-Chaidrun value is 0.01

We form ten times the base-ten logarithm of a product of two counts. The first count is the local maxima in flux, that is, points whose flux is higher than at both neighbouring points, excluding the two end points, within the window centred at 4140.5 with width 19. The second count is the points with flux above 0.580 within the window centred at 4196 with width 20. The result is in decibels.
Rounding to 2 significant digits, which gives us 9.5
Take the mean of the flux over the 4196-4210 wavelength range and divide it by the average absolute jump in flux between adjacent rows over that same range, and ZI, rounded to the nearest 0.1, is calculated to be 15.0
